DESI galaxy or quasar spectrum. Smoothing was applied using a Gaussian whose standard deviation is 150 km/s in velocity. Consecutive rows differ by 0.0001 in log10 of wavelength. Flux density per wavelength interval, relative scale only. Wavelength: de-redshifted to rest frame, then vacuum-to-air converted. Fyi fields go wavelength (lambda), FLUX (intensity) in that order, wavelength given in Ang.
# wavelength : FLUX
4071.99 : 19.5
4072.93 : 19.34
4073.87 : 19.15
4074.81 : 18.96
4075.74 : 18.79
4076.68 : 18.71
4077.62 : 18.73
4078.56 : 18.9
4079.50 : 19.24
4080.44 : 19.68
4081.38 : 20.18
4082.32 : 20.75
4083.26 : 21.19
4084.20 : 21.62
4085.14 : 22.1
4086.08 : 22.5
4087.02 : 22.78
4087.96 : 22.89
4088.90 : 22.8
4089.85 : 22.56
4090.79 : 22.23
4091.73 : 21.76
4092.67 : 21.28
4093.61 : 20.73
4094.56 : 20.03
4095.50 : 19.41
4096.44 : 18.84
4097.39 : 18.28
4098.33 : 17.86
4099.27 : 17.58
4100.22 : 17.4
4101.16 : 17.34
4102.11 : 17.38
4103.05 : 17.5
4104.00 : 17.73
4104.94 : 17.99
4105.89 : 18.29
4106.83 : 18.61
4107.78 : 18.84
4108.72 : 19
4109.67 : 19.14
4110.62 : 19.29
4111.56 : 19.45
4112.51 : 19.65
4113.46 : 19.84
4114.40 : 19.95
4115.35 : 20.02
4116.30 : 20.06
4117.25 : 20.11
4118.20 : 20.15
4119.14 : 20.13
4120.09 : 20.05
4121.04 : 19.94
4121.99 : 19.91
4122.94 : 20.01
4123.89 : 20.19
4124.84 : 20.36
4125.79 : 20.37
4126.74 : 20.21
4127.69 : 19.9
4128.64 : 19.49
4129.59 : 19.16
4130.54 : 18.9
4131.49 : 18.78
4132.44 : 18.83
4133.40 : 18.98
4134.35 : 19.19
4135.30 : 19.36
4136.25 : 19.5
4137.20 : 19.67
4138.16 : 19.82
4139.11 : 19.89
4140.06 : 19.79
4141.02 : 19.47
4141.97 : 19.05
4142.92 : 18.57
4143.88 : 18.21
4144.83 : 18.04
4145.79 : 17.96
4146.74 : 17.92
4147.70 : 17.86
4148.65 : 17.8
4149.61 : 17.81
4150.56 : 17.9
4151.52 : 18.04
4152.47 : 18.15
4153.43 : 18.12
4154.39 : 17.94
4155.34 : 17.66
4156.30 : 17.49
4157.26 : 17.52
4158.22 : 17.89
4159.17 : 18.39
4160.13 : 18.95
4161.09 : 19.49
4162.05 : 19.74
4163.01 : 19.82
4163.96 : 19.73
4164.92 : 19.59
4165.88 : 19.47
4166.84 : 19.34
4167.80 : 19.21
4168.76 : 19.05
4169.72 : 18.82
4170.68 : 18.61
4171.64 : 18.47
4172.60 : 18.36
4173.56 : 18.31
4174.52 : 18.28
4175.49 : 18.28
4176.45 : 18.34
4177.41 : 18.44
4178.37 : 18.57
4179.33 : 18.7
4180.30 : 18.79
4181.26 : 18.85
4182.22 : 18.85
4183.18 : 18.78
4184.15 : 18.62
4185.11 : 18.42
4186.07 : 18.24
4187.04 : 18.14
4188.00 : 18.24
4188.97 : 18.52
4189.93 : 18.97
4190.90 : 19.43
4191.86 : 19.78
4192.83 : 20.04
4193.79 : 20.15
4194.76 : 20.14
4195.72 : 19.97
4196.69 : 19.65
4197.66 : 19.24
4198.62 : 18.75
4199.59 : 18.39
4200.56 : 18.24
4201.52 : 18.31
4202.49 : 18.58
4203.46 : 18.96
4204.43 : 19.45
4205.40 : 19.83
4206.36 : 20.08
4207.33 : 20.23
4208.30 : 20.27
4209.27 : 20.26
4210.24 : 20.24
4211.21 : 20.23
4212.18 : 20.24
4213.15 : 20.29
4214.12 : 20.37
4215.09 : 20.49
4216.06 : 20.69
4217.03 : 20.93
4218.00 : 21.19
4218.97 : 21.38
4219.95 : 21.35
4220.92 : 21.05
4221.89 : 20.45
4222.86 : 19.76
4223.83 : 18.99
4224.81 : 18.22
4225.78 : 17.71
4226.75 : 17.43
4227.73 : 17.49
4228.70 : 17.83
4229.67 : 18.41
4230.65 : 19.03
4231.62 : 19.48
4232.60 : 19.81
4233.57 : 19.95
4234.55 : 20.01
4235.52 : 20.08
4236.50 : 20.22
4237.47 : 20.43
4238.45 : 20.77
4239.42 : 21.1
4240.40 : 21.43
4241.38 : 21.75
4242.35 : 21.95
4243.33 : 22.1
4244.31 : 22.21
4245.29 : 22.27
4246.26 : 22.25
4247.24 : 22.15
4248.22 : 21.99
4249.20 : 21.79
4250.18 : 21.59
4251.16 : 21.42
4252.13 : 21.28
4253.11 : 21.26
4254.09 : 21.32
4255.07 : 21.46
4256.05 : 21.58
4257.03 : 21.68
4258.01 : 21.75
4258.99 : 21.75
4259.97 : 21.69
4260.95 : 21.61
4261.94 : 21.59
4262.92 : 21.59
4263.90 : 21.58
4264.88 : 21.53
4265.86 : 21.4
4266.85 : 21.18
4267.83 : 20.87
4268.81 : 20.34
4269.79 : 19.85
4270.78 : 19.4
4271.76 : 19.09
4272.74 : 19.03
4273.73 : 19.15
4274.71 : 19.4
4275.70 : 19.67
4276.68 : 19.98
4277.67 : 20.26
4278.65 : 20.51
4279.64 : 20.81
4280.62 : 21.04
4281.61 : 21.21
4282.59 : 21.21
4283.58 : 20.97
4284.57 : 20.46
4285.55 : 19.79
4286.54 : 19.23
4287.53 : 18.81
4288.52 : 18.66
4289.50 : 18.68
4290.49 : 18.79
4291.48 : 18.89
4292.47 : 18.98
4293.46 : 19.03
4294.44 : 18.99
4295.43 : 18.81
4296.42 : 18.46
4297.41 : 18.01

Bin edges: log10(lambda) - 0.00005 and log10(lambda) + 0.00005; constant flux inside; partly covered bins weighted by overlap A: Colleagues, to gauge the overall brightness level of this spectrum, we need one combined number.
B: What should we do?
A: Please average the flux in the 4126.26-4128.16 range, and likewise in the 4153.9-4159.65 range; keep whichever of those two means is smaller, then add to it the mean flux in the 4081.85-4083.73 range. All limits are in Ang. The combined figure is 38.8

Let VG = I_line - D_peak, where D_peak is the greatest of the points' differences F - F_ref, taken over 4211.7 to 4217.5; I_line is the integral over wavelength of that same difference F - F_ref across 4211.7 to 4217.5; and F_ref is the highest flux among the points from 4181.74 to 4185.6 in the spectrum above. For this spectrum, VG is 7.5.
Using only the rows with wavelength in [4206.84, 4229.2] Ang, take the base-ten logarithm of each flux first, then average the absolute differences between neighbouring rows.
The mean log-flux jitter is 0.0056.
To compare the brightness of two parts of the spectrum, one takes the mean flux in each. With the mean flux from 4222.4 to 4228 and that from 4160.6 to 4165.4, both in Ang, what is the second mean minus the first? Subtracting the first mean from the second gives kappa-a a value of 1.4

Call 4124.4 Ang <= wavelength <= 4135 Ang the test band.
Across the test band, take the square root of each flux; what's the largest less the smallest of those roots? 0.18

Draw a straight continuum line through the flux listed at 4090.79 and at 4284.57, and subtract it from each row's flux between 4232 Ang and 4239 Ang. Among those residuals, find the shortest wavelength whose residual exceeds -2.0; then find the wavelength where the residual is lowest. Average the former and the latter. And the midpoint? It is 4232.6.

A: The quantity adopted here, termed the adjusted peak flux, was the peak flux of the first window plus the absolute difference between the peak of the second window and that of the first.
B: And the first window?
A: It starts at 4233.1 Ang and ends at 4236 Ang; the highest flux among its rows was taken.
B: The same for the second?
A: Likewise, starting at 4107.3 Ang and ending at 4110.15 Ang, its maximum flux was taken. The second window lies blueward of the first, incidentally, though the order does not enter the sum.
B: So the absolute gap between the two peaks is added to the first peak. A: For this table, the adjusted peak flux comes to 21.0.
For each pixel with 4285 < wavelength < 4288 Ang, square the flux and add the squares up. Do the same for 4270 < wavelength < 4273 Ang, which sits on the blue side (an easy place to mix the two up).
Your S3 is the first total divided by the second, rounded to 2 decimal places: 1.01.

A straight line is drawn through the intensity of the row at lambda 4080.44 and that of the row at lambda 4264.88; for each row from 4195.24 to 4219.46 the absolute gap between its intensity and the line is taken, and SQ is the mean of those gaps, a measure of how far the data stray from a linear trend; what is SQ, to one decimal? 1.1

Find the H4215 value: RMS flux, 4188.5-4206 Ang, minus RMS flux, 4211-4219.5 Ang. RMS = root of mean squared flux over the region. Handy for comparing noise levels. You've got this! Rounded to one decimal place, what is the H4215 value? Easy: -1.4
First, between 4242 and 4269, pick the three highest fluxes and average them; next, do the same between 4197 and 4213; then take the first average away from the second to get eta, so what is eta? -2.0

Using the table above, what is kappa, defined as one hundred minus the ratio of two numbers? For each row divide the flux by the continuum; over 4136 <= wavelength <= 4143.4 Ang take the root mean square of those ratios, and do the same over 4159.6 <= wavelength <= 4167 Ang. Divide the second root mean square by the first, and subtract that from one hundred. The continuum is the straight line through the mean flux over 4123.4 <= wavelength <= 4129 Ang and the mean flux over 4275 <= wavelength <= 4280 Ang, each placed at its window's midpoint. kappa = 99.0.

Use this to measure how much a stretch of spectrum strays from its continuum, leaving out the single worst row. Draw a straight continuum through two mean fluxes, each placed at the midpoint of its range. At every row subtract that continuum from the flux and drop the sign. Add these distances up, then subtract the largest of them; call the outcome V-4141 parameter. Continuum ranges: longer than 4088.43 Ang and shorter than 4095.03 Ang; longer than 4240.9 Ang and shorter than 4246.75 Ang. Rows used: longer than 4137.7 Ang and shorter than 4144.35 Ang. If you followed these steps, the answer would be 14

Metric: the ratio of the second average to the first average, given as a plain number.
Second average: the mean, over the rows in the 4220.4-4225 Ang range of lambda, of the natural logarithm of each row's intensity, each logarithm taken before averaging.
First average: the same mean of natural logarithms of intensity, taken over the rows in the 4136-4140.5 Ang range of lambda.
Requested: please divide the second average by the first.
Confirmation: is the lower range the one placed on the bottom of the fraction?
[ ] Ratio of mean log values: 1.00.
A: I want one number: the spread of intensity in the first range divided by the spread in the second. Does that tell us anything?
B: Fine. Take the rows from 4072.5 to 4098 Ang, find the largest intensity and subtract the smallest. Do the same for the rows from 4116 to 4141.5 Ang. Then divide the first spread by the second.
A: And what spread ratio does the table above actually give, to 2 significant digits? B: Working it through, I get 2.9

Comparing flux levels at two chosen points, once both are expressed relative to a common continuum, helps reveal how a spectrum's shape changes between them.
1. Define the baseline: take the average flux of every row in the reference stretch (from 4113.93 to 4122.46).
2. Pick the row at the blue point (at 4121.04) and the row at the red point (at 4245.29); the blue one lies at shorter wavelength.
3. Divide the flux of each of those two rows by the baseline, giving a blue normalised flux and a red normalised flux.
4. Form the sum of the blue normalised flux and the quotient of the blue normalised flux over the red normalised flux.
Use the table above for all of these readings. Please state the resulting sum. 1.89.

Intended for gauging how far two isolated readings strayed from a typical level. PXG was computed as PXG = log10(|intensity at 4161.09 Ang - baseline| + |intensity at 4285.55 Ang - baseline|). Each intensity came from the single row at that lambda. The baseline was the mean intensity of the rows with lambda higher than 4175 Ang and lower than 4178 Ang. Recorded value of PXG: 0.41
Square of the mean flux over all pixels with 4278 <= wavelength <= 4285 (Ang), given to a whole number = 436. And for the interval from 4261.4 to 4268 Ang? 458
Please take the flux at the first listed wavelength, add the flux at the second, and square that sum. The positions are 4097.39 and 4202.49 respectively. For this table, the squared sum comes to 1359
